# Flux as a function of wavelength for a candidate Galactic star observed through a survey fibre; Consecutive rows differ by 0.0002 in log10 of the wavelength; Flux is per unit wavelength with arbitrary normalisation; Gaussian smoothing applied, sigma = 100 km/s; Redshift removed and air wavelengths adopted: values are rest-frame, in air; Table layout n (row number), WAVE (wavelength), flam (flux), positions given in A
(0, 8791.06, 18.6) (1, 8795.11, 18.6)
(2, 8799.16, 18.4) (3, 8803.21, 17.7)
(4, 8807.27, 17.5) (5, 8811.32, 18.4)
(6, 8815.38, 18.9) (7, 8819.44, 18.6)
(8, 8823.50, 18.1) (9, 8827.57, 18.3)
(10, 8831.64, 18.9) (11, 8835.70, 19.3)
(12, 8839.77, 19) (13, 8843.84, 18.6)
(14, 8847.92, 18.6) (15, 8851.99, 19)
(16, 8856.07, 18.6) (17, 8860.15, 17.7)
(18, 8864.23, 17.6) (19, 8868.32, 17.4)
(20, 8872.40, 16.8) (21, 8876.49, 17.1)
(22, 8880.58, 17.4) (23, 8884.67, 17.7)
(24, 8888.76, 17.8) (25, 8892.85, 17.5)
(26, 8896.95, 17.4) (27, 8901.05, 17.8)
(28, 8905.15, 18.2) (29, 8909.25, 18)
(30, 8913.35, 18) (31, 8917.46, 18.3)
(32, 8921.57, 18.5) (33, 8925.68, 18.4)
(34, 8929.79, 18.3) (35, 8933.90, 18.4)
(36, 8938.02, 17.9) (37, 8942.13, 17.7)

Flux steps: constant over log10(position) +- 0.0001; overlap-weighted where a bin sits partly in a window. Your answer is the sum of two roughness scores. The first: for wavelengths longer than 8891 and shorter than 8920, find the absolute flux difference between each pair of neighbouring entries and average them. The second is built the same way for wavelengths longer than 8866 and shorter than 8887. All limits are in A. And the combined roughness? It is 0.61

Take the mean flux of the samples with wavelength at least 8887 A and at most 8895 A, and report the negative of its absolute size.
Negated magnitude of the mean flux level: -17.6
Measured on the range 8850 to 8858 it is -18.8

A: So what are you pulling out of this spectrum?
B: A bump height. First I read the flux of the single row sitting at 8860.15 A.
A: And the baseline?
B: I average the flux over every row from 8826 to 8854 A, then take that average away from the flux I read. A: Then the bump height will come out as -1.1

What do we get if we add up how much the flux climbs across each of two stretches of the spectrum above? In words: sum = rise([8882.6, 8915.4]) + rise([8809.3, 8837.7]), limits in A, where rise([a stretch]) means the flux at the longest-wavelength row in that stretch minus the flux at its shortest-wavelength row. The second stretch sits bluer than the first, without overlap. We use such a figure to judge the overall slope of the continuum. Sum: 1.2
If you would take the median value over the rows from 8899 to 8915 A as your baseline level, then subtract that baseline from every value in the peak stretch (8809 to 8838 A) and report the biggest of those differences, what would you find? 1.3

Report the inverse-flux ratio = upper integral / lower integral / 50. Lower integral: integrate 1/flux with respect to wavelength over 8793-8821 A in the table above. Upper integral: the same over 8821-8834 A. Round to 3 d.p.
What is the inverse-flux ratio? 0.009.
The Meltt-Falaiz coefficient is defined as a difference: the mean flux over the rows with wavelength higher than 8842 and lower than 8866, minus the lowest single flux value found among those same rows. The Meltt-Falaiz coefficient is 0.75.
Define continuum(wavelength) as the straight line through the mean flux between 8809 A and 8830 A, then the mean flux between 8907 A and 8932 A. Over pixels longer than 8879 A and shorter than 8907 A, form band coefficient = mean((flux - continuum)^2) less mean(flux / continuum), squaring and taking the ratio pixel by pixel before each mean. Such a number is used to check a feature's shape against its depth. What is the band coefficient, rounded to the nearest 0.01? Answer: -0.51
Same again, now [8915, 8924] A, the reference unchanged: -0.97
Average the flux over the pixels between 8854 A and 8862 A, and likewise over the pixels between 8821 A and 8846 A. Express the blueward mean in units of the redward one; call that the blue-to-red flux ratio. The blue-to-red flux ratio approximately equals 1.03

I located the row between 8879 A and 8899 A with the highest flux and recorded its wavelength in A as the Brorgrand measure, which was 8888.76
